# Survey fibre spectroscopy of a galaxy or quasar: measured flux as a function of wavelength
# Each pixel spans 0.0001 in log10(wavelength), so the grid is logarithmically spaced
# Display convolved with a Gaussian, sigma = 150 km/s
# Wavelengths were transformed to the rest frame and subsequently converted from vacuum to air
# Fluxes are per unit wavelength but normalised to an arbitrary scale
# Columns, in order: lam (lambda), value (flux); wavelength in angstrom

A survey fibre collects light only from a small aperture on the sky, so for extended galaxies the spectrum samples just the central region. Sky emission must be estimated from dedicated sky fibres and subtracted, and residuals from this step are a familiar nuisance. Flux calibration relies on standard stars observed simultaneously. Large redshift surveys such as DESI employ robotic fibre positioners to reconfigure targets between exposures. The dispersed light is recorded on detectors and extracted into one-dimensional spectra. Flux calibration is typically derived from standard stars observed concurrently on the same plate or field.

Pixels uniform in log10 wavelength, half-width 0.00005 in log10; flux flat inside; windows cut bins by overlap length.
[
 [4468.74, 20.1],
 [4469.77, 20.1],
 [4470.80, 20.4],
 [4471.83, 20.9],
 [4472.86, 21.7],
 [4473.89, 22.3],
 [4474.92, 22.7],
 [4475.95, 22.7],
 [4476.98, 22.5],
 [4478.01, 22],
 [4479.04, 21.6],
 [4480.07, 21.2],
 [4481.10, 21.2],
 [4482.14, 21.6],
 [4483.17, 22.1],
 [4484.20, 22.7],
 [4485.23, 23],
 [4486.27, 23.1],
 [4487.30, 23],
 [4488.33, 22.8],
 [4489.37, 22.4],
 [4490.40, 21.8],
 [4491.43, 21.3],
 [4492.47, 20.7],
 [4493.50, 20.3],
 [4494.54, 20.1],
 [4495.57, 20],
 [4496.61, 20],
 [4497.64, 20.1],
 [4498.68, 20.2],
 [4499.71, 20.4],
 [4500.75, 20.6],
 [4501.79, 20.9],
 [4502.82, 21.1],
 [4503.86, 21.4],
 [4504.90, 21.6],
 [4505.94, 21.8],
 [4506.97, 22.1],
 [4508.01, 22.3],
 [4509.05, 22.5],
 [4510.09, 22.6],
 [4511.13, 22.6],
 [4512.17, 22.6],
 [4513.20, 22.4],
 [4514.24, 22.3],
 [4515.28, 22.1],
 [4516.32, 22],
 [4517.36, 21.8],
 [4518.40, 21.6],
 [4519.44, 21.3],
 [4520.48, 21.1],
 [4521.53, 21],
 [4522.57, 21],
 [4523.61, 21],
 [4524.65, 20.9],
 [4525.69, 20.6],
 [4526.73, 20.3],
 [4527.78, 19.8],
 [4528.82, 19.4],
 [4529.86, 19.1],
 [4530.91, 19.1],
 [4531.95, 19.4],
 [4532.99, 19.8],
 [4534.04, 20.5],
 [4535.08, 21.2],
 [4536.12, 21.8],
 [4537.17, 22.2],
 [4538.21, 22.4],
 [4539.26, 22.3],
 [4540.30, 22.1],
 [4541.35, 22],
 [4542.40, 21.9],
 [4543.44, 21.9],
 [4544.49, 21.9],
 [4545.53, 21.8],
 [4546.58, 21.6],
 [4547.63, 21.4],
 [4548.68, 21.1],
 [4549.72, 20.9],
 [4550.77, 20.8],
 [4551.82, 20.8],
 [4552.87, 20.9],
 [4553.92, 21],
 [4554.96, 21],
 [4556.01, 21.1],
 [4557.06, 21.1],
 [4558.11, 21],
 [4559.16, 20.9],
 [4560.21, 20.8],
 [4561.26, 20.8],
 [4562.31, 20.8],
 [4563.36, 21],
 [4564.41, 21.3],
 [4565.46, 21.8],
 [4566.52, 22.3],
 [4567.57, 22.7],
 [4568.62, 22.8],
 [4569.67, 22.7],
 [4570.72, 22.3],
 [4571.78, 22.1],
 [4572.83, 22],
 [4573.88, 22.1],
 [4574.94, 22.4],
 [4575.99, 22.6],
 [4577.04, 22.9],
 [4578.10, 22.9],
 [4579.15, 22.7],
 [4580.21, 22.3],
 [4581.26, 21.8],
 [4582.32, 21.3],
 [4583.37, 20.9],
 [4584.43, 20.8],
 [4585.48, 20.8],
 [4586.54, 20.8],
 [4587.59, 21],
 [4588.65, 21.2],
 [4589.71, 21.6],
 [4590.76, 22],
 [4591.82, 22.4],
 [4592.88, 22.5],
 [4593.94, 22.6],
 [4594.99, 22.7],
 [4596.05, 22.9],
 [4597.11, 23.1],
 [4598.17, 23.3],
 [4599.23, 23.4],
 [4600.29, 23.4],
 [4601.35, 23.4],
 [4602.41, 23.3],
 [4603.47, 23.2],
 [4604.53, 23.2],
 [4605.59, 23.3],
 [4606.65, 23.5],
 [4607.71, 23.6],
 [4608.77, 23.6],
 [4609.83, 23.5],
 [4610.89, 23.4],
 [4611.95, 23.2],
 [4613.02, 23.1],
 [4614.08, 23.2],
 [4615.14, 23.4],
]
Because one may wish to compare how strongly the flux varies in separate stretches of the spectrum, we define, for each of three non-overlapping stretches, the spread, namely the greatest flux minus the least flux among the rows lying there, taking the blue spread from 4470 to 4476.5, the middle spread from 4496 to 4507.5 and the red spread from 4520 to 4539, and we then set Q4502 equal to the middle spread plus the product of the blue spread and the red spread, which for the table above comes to 9.7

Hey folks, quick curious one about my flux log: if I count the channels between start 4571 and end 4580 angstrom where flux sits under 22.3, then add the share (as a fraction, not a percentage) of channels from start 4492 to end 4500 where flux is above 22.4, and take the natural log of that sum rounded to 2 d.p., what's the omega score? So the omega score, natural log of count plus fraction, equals 1.10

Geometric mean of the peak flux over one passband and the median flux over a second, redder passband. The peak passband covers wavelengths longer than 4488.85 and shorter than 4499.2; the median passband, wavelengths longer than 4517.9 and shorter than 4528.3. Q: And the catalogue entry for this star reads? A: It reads 21.7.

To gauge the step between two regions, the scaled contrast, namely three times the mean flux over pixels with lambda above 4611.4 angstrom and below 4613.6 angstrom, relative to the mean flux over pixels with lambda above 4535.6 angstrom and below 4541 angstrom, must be 3.13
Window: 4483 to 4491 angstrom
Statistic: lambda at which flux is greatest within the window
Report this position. 4486.27 angstrom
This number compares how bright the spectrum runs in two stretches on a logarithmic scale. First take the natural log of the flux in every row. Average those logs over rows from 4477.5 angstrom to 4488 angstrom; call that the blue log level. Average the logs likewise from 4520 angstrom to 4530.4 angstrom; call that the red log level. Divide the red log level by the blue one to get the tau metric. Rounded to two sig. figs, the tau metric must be 0.97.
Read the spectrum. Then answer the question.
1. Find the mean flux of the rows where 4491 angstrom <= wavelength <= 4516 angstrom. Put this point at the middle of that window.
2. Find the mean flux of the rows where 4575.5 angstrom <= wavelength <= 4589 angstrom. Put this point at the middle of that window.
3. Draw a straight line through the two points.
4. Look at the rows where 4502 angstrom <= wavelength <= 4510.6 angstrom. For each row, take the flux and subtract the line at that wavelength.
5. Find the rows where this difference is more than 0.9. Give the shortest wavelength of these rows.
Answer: 4508.01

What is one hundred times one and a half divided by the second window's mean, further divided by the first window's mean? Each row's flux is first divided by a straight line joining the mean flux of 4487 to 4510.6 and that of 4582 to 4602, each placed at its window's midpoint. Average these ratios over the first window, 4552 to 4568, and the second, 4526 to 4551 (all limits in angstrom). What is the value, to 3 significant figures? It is 159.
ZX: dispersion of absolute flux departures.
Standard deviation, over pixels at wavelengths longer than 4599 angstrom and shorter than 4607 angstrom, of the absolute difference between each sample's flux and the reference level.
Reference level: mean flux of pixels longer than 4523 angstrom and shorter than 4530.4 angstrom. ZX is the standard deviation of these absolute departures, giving 0.1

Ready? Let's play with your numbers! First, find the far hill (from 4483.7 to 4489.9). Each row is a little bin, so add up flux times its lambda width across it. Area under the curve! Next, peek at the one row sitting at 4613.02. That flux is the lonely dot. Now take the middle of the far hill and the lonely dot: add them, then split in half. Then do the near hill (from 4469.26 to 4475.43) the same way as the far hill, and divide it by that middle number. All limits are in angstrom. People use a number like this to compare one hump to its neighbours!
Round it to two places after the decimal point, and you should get 1.60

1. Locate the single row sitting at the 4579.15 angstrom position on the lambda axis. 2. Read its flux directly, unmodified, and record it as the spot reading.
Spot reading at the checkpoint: 22.7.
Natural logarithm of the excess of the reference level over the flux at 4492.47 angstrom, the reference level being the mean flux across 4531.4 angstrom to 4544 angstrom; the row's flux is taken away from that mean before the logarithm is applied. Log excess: -0.28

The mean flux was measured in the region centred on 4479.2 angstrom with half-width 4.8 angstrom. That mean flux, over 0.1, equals 220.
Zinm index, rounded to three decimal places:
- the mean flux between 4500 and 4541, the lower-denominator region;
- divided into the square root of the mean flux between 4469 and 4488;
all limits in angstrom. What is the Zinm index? 0.220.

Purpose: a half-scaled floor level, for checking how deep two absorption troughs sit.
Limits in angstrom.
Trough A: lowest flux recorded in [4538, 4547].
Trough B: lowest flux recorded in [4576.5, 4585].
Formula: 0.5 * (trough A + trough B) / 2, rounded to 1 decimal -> 10.6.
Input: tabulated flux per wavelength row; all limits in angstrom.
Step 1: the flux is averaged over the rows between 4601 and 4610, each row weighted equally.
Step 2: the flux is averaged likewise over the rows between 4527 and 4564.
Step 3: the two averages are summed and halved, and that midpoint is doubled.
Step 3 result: 44.4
